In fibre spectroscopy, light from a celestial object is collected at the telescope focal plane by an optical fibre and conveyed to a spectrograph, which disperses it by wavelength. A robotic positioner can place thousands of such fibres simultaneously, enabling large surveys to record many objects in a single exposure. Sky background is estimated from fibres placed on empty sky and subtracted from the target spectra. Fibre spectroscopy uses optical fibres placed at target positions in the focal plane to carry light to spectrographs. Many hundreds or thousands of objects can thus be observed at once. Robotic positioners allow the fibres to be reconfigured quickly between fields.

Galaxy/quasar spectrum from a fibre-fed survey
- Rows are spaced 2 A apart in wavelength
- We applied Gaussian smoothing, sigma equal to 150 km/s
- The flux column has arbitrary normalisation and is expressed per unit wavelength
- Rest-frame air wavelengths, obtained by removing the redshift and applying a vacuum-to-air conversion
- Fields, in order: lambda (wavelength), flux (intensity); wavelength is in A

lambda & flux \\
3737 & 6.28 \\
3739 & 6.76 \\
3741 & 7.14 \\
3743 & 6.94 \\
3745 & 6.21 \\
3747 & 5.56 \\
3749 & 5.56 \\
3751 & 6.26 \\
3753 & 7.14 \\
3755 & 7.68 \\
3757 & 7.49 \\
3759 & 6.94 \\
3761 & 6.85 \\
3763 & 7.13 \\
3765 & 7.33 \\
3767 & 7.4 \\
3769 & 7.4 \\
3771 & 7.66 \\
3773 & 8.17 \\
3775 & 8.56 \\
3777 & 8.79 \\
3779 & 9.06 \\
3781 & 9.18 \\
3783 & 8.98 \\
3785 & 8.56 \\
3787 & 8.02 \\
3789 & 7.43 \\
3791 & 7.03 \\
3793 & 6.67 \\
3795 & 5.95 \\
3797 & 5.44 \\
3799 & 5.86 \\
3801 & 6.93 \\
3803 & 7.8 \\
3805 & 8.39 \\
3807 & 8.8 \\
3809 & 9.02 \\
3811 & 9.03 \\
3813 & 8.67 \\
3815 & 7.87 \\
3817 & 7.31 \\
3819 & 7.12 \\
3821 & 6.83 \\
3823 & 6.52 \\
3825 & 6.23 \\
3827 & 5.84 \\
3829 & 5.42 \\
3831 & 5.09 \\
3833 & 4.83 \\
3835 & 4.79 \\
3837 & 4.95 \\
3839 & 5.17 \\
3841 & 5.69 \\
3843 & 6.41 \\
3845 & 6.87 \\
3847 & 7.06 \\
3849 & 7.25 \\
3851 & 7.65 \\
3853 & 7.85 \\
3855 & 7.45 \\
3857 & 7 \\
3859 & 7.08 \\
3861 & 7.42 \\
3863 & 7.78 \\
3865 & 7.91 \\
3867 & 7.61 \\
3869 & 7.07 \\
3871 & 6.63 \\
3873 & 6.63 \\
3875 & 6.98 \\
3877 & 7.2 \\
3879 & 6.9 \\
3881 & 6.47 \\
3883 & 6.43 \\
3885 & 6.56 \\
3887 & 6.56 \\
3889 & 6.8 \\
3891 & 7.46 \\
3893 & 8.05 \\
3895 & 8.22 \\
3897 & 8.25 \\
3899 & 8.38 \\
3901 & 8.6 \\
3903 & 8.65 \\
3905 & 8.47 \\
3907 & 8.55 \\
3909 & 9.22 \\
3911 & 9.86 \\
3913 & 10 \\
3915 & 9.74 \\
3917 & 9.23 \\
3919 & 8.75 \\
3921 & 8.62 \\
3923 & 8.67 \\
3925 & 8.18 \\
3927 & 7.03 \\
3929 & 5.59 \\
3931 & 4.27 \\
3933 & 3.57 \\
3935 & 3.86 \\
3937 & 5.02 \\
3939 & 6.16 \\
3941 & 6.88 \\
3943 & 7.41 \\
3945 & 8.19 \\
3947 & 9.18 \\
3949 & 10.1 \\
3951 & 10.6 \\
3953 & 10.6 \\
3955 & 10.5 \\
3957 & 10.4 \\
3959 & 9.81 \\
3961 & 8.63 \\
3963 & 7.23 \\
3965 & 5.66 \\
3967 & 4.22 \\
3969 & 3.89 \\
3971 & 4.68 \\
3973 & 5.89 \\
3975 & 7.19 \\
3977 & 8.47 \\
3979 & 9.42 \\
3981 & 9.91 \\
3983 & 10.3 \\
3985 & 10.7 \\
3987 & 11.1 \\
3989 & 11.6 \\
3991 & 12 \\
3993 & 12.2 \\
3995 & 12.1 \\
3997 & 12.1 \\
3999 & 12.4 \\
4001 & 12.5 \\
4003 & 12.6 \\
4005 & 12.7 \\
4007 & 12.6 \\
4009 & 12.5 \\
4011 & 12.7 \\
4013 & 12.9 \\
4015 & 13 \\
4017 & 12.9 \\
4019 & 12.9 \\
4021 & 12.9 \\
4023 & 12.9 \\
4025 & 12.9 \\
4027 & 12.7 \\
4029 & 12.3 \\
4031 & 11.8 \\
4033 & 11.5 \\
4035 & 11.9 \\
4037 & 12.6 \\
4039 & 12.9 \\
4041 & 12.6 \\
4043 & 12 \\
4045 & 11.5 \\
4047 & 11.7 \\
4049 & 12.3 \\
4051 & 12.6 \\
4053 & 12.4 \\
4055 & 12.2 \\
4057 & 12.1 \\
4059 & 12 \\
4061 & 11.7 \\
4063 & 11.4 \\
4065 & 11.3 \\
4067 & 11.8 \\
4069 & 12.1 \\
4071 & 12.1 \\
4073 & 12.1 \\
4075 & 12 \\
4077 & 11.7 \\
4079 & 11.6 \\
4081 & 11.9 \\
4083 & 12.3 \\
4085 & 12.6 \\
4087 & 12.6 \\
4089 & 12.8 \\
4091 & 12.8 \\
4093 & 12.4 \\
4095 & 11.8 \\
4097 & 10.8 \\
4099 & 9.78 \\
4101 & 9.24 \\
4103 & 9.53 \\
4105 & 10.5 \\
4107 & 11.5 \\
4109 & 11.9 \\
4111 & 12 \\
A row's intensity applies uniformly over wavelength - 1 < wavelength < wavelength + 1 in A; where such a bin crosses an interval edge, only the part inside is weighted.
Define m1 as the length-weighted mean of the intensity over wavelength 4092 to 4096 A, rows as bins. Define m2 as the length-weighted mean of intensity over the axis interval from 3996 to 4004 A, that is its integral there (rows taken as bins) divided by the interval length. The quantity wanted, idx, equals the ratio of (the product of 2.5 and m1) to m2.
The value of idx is 2.4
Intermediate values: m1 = 12.1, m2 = 12.4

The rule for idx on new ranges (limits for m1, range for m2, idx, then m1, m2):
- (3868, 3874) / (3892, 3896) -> 2.1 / 6.8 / 8.1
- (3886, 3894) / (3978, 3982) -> 1.9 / 7.2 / 9.7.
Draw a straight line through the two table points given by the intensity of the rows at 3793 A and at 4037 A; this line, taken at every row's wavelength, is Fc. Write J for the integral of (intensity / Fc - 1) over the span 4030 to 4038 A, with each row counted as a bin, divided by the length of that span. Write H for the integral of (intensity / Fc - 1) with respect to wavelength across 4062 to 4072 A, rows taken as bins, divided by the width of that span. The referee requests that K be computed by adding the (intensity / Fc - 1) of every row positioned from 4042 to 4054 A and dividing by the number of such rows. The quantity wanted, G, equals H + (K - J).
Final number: -0.1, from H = -0.12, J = -0.05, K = -0.06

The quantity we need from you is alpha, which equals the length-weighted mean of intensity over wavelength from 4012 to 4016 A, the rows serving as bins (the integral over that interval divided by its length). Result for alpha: 13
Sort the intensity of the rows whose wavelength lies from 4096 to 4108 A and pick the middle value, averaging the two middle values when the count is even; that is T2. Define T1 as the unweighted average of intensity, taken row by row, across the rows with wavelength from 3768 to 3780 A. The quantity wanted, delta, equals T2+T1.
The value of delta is 18.4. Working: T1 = 8.3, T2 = 10.1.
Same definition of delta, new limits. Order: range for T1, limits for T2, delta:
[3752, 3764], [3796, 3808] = 14.6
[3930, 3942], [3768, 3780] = 13.3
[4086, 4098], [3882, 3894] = 18.9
